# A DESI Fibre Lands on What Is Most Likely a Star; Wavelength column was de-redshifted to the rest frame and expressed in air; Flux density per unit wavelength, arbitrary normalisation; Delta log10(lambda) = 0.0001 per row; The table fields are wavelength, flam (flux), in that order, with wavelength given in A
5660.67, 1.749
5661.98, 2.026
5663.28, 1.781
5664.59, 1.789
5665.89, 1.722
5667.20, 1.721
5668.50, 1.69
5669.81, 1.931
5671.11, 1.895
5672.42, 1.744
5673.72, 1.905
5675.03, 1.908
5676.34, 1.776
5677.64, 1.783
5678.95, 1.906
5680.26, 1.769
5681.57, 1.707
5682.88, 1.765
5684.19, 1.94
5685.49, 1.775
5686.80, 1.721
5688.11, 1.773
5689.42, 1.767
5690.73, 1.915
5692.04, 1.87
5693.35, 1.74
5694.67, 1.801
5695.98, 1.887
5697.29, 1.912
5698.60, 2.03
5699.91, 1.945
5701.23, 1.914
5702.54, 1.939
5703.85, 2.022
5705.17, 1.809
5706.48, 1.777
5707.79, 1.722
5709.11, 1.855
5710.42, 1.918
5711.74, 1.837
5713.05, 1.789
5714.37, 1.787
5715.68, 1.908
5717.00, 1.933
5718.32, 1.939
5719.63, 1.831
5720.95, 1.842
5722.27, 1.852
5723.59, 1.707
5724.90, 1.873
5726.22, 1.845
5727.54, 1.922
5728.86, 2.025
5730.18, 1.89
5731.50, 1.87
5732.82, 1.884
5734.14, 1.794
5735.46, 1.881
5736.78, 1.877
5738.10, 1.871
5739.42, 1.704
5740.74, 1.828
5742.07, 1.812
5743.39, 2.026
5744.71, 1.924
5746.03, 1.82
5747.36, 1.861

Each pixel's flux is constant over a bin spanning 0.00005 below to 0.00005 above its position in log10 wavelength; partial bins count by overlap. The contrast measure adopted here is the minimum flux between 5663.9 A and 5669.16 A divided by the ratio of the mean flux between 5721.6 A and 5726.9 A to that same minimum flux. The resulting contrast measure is 1.57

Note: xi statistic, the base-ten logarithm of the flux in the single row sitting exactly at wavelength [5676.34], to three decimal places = 0.249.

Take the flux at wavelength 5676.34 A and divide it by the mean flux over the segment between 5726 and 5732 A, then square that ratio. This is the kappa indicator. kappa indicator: 0.86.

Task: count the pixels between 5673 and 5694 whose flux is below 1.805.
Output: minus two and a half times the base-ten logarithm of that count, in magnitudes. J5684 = -2.5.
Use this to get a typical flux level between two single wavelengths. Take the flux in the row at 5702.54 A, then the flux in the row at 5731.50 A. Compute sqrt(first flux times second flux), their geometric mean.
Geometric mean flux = 1.90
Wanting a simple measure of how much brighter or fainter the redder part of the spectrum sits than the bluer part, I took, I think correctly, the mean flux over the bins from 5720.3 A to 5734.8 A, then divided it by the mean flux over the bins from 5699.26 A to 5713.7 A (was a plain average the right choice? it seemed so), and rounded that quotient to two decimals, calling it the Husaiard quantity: 1.00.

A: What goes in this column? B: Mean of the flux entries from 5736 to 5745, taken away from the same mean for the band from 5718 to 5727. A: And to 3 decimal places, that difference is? -0.022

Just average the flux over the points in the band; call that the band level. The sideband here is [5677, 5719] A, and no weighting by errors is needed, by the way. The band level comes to 1.85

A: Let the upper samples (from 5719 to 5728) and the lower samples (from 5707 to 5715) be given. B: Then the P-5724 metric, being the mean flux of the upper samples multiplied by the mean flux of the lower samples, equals 3.34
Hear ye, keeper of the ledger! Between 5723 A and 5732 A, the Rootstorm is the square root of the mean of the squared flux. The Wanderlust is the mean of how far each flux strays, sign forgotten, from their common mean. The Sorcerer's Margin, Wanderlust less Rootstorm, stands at -1.82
